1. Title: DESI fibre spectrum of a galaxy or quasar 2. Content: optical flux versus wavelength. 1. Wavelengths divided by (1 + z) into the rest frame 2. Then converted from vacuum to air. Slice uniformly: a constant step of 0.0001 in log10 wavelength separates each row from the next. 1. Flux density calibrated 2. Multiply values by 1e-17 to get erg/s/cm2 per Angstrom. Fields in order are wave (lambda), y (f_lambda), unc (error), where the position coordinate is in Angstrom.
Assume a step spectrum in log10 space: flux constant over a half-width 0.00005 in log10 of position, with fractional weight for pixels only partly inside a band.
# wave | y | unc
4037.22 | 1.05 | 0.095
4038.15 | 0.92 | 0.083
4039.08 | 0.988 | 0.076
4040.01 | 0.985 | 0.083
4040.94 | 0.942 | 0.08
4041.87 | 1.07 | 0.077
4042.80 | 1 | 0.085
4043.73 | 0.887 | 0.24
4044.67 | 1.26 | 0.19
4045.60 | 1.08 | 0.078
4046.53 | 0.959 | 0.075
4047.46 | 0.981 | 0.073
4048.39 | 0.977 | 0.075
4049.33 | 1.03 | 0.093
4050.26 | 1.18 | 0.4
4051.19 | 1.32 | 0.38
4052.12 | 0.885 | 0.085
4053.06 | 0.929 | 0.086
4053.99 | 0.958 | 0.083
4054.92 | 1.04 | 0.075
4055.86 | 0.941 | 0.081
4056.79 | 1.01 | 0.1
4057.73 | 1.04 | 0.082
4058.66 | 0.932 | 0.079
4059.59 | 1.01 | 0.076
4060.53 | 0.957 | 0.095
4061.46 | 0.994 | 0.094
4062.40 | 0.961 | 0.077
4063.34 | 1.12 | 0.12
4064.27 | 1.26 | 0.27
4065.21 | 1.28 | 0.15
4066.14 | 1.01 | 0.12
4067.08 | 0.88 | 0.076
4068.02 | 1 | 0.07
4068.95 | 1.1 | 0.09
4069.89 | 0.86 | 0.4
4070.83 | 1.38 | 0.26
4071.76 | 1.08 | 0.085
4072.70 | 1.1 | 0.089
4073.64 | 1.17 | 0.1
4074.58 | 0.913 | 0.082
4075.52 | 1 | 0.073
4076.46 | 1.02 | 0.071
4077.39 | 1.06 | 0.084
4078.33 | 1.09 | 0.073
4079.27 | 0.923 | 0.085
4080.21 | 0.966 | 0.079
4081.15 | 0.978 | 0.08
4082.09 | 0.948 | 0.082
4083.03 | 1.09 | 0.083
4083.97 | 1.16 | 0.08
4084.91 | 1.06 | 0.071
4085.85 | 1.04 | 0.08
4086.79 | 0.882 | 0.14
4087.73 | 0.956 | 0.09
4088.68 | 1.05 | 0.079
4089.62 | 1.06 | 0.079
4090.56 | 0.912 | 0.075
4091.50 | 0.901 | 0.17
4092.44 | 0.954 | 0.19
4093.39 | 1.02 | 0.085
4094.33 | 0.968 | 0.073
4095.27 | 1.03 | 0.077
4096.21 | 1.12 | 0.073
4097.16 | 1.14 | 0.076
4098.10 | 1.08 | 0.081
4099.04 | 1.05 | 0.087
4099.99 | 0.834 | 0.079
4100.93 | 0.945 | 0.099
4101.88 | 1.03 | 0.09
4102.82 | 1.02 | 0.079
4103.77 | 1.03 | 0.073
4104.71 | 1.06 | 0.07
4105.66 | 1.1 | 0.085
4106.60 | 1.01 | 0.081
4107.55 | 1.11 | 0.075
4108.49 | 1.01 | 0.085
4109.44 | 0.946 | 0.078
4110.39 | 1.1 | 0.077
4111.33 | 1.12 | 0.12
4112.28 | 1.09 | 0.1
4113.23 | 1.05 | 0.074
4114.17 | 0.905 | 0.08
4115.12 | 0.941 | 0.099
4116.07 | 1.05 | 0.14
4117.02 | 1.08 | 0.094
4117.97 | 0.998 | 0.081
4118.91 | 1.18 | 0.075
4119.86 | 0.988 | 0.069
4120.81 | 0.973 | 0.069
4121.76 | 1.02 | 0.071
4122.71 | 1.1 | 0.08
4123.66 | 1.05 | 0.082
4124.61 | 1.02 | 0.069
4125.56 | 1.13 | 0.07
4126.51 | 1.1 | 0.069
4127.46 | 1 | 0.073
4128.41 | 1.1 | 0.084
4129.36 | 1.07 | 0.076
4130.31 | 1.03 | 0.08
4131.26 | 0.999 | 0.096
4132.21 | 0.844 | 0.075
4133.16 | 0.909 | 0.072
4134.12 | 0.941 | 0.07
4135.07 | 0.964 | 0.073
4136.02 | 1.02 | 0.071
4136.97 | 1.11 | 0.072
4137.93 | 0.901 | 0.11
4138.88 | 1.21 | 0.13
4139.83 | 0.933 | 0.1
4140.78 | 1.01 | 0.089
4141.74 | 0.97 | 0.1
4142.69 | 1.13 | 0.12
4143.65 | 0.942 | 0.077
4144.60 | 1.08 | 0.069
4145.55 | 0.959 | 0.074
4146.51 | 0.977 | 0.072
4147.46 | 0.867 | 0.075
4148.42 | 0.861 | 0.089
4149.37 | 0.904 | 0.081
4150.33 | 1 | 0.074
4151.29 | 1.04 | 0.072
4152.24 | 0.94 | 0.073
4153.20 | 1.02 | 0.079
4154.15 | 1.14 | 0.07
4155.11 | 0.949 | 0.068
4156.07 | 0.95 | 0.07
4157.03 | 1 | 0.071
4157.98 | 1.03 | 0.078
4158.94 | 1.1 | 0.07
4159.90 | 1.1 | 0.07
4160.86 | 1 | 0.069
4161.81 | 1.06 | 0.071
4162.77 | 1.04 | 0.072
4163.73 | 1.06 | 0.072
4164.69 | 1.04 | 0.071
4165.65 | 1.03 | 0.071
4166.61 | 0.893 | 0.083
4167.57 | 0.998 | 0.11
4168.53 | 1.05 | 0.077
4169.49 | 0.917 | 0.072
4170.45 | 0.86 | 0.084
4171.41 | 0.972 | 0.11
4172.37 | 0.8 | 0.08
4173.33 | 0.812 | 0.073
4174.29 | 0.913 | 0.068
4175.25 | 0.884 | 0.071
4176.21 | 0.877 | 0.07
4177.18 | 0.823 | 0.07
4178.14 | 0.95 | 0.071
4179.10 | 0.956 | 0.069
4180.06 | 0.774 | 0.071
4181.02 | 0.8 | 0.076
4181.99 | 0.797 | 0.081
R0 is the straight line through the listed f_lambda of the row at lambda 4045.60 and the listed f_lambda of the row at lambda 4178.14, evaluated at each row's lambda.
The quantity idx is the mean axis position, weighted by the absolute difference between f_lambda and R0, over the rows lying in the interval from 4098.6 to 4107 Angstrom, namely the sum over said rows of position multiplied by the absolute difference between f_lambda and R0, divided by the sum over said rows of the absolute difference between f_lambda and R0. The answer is 4101.8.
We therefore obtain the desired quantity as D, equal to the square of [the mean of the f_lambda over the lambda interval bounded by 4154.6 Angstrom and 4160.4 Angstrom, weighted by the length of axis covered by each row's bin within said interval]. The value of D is 1.04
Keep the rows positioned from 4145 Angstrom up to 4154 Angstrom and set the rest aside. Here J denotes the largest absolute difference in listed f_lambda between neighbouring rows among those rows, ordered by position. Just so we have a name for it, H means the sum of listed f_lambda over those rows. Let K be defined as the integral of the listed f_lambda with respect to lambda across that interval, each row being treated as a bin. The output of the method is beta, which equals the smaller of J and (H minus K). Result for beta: -0.08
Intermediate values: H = 9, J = 0.11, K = 9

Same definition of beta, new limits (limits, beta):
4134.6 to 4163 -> 0.31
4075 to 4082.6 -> 0.17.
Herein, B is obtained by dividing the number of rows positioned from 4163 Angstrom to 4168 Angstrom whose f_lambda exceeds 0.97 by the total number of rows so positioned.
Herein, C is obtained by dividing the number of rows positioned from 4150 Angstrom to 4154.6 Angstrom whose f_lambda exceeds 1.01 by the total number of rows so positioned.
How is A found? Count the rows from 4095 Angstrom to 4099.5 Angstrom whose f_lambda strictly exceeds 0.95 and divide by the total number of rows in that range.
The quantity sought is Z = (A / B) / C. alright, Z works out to 2.1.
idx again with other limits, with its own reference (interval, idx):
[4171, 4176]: 4173.3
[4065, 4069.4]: 4066.5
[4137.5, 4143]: 4140.0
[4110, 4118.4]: 4113.5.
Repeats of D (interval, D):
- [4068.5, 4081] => 1.10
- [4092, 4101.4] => 1.03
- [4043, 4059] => 1.05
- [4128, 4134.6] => 0.97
